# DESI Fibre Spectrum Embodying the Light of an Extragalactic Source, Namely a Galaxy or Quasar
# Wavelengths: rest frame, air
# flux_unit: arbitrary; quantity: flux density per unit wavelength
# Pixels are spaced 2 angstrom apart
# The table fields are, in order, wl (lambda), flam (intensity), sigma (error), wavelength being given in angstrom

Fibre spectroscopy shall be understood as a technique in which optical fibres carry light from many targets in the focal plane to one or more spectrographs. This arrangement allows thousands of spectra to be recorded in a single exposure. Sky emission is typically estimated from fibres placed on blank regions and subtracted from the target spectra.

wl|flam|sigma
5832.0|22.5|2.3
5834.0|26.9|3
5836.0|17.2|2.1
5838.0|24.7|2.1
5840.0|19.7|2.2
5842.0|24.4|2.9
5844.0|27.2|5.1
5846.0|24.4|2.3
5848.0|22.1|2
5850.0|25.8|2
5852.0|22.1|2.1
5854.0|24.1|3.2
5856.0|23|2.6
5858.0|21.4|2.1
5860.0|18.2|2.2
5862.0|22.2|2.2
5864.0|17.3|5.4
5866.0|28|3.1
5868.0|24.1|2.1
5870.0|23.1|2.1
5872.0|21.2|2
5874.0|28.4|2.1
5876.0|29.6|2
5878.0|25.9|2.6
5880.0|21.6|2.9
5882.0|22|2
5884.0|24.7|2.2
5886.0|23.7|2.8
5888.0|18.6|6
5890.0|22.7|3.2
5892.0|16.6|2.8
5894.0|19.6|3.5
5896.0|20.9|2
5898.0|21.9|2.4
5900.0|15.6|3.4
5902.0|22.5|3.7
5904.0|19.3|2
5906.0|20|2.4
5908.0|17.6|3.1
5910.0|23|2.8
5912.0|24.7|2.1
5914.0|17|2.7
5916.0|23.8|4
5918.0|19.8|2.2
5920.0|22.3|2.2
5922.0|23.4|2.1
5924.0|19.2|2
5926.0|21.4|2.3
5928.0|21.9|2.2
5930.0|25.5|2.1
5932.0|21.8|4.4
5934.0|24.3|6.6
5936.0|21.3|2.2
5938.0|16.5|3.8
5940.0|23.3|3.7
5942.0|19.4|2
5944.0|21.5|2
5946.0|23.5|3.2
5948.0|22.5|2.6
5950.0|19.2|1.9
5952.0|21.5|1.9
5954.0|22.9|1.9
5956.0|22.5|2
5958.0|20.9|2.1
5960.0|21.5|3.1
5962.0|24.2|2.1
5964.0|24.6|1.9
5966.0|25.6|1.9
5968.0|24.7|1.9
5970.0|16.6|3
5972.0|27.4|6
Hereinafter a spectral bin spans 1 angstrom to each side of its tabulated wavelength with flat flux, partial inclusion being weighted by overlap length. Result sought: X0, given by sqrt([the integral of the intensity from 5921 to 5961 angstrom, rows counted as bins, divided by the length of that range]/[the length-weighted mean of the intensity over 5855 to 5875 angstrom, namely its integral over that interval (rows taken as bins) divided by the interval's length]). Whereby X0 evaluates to 0.978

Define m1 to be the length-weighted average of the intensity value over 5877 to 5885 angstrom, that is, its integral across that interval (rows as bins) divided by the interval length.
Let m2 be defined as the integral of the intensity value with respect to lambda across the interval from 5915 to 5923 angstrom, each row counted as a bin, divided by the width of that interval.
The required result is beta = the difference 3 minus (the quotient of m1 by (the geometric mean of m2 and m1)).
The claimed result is 1.97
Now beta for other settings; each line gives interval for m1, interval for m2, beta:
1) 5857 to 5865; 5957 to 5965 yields 2.07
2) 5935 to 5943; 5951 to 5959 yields 2.04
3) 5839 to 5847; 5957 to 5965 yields 1.98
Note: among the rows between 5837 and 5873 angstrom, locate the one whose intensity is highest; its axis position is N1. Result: 5866.0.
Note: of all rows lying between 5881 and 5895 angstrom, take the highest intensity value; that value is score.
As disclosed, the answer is 24.7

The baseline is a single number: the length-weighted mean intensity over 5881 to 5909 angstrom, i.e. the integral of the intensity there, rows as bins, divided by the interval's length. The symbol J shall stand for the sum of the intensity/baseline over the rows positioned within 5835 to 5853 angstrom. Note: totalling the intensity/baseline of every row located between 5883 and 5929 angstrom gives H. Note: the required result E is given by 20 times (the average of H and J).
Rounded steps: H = 24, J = 10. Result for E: 337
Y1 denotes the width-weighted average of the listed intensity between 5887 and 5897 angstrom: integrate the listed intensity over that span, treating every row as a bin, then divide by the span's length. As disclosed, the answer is 19.7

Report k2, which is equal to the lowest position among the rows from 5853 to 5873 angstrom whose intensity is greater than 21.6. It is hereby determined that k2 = 5854.0 angstrom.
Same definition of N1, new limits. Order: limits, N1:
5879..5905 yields 5884.0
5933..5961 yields 5934.0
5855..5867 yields 5866.0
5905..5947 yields 5930.0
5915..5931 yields 5930.0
